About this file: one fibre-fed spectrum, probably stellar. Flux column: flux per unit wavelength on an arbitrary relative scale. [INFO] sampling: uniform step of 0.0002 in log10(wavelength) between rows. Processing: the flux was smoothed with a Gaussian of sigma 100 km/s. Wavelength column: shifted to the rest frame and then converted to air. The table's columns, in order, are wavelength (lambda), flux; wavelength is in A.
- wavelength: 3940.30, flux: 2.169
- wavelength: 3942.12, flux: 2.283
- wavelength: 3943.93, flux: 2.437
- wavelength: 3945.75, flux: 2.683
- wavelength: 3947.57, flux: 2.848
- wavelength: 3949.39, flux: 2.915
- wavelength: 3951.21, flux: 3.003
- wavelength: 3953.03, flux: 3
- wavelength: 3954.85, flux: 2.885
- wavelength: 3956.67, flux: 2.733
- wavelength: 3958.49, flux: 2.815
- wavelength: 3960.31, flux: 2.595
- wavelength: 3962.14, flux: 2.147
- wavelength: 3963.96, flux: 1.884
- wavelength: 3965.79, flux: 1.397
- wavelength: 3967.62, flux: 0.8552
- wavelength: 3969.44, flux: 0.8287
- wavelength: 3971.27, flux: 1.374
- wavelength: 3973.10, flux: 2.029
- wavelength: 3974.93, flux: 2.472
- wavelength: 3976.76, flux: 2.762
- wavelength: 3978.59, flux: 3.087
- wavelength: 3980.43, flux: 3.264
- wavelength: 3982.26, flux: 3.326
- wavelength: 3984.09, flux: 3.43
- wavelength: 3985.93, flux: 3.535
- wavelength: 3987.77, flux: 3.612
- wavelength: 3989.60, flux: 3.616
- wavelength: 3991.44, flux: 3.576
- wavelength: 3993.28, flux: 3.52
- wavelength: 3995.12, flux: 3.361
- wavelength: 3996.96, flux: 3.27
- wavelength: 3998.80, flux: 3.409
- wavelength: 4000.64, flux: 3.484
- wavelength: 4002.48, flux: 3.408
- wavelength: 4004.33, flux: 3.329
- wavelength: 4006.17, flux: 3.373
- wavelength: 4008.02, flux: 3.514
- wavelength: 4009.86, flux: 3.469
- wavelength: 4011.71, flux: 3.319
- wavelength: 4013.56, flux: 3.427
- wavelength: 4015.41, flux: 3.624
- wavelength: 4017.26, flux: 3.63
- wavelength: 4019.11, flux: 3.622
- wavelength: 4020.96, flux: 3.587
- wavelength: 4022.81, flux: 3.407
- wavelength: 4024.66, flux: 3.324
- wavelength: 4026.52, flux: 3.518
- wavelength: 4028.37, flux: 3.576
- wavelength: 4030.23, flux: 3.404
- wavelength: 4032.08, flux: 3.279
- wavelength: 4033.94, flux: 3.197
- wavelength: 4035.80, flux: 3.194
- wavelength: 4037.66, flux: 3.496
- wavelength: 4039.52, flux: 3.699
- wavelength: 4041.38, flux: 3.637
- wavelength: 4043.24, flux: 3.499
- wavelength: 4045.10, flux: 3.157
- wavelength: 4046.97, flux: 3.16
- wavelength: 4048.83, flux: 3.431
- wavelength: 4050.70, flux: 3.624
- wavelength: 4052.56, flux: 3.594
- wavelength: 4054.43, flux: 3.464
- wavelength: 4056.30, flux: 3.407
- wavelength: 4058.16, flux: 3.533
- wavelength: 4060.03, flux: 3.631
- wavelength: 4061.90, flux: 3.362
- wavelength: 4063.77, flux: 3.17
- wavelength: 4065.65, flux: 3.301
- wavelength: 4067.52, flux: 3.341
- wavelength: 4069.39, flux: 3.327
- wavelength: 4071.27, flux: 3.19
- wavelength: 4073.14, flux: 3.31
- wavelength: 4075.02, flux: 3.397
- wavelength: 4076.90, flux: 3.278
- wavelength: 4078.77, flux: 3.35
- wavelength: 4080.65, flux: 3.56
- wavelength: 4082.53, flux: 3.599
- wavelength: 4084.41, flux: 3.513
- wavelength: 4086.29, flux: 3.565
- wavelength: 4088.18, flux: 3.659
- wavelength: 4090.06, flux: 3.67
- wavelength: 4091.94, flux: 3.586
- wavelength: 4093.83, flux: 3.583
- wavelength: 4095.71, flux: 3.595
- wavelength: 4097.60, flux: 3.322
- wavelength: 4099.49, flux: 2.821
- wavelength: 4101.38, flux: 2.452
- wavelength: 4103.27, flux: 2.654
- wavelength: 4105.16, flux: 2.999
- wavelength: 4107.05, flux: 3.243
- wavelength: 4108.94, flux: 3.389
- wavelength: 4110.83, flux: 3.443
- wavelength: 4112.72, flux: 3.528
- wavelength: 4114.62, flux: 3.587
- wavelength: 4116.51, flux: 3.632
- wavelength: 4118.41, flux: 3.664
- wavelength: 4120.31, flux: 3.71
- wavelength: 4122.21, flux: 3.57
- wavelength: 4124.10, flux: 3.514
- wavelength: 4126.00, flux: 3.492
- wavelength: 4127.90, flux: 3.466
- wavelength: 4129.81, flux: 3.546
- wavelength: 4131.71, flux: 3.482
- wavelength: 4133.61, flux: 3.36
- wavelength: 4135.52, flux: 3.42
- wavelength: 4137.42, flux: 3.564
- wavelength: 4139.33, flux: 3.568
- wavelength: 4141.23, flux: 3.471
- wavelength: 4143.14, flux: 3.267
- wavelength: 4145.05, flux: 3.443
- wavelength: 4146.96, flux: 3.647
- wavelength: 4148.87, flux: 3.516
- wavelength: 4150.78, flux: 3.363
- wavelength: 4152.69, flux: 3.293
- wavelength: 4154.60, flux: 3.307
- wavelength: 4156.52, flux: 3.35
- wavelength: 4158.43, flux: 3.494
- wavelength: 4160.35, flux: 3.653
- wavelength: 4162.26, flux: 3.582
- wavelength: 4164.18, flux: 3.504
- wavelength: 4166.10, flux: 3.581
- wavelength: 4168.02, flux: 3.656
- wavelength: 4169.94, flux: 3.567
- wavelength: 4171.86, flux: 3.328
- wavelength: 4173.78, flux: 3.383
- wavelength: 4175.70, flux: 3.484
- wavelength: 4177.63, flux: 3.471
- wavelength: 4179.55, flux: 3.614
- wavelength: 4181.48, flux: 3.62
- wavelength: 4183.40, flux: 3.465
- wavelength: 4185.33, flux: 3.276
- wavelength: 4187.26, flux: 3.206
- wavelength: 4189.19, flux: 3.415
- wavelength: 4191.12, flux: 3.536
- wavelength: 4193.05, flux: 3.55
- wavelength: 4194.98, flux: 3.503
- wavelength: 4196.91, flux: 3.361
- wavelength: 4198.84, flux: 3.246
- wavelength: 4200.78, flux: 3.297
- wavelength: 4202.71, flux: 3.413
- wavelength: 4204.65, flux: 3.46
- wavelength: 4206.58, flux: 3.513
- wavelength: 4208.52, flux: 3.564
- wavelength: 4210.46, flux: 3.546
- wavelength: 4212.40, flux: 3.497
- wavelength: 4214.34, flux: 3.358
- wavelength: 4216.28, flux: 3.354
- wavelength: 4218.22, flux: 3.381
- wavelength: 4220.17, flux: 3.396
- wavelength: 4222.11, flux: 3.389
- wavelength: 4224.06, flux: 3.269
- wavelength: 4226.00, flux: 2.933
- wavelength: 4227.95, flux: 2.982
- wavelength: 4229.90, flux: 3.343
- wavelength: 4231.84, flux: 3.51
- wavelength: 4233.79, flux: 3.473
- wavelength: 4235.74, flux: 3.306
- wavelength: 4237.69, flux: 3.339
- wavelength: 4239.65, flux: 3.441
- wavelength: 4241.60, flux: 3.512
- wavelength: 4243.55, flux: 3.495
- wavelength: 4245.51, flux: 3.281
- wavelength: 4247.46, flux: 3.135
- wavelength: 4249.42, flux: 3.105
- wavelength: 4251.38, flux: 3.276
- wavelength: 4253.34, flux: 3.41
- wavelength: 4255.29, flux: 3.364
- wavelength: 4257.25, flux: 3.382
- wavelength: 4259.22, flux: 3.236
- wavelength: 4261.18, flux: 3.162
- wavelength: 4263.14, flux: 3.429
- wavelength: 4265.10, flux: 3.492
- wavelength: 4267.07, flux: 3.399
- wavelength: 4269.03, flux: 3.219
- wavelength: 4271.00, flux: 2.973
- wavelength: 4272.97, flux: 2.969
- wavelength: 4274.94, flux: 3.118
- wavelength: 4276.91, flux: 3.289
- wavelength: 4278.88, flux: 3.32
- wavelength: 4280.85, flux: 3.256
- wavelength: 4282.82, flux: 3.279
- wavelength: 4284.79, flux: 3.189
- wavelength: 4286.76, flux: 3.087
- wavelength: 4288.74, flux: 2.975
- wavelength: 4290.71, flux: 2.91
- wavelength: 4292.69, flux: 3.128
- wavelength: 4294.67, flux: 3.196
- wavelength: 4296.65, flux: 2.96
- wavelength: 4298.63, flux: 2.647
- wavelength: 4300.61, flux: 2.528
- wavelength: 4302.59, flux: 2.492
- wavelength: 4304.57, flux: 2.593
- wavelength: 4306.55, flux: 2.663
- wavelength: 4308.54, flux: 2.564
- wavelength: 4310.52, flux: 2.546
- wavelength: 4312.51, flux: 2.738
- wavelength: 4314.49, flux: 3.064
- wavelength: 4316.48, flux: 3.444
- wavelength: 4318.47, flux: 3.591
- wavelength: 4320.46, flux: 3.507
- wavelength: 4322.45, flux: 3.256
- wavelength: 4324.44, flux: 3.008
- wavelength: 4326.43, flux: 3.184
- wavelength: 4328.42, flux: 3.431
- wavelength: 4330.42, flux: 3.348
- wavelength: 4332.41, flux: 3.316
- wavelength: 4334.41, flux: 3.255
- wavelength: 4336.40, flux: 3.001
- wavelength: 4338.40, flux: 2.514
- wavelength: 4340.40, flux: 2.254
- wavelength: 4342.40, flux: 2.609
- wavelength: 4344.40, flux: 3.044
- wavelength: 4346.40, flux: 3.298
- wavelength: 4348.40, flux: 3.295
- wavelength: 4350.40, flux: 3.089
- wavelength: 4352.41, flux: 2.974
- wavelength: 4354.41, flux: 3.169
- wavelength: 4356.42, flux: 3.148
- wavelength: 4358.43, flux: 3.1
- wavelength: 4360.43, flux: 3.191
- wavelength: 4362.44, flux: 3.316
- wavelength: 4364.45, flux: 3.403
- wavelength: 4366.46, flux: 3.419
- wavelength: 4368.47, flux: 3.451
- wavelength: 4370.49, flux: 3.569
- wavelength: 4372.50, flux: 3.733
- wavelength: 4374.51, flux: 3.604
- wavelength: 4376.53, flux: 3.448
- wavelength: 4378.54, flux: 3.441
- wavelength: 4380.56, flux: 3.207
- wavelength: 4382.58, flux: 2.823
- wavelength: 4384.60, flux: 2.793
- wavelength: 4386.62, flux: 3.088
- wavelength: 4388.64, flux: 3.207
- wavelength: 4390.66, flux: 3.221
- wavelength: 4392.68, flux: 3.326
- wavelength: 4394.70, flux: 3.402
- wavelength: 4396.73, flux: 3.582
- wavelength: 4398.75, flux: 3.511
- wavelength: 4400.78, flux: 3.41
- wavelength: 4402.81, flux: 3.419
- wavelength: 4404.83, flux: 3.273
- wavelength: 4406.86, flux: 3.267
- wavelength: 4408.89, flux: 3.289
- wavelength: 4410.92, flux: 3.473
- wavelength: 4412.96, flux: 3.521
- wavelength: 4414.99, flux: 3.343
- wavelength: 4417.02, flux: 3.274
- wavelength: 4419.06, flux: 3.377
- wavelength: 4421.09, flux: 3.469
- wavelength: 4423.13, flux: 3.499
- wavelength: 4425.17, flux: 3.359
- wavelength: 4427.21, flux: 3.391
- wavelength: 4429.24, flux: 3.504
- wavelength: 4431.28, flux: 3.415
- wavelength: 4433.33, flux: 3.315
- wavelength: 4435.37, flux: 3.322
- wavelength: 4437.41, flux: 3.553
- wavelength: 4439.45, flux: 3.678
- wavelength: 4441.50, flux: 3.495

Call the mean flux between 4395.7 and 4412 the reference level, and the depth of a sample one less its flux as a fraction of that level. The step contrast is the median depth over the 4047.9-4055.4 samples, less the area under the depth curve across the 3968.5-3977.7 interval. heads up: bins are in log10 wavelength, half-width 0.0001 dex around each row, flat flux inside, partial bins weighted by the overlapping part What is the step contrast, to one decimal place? -4.1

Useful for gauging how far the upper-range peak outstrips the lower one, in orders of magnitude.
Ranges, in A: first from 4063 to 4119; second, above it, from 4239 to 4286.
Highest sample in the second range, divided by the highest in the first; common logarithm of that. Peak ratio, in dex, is -0.019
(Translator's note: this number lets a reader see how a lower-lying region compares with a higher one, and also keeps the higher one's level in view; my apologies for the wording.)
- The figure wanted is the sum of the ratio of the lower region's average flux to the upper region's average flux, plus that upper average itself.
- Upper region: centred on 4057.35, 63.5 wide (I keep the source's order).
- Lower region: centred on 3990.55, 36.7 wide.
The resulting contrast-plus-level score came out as 4.38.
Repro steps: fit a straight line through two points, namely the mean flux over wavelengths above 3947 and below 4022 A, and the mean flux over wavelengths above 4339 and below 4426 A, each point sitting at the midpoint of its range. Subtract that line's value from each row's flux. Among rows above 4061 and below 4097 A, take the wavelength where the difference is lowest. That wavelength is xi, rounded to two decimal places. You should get 4063.77 A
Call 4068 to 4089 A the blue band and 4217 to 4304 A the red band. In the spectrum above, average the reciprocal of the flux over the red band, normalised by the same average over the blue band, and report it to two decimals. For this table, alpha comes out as 1.08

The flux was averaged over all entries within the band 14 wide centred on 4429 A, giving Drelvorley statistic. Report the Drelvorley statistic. 3.40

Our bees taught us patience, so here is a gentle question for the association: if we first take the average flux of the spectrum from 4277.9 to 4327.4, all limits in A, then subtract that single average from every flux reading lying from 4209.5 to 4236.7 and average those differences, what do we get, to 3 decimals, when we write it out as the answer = 0.333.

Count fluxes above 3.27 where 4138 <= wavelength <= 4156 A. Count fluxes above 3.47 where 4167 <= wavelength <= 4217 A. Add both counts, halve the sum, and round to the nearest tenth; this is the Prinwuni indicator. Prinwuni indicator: 10.5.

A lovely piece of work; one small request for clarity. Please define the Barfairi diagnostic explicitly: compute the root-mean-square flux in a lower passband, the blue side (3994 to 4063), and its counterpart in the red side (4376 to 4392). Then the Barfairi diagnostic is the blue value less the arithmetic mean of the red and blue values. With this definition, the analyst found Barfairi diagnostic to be 0.14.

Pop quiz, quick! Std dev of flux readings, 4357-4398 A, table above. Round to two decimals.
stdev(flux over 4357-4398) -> 0.24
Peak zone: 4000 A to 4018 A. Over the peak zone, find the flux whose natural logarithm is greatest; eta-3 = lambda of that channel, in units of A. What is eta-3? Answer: 4017.26 A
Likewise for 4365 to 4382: 4372.50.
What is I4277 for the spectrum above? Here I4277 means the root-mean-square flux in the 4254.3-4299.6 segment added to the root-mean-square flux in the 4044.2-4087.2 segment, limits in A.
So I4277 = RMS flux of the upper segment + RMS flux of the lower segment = 6.59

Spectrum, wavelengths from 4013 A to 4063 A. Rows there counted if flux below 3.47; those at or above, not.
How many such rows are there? 13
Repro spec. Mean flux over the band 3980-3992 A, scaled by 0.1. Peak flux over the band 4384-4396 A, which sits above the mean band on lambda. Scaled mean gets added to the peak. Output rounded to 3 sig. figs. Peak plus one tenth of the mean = 3.75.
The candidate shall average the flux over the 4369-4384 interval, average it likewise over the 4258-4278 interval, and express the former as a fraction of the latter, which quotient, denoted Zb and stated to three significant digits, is 1.05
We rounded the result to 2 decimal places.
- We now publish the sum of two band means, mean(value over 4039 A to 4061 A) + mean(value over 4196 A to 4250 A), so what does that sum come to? 6.84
